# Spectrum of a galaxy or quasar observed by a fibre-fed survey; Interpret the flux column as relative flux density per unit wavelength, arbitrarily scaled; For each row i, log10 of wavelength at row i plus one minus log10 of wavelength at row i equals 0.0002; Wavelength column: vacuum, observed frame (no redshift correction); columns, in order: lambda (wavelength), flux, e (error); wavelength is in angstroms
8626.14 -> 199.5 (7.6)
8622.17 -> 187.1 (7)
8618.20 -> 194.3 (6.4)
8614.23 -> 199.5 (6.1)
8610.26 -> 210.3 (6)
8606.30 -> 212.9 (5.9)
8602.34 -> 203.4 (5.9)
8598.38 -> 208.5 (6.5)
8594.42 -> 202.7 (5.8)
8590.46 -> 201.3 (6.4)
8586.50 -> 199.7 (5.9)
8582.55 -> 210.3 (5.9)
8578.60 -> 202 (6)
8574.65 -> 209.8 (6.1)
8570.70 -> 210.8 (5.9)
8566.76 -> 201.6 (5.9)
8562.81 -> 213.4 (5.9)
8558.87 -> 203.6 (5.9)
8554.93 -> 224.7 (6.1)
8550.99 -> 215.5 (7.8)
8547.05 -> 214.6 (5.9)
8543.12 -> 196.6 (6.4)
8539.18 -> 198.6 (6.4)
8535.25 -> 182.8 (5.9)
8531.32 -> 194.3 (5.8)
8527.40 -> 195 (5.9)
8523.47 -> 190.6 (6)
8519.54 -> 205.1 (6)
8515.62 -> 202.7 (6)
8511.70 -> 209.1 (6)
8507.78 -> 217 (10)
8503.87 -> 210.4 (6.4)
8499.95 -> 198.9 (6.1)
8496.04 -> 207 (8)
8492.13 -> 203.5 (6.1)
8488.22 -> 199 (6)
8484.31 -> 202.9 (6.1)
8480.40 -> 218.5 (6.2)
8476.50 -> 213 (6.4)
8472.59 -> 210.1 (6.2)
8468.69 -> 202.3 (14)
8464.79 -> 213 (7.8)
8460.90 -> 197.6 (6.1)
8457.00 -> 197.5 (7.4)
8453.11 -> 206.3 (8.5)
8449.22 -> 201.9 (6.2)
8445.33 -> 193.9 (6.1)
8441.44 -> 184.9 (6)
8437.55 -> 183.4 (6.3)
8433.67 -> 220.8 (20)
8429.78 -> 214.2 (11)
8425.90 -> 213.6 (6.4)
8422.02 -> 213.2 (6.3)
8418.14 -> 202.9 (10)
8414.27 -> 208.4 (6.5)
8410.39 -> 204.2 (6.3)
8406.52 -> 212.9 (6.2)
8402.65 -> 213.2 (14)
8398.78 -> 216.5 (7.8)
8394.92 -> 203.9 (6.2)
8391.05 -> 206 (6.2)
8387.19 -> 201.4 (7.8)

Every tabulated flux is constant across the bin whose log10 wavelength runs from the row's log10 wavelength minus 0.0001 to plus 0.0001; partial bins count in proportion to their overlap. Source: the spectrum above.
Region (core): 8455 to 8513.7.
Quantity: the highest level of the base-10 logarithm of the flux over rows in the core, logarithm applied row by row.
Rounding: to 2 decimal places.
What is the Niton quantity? 2.34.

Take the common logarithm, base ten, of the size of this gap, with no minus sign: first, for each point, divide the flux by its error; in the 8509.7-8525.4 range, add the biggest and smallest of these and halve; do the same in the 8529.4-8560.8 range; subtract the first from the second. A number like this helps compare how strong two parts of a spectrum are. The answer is 0.0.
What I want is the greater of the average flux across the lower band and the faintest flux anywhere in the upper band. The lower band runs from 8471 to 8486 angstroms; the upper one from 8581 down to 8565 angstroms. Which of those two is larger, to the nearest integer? 211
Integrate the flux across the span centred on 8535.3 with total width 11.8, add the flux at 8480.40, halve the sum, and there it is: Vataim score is 1241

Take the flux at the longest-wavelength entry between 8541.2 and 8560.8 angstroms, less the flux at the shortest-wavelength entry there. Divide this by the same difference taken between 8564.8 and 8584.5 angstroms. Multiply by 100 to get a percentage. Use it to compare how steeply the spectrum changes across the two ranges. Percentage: 80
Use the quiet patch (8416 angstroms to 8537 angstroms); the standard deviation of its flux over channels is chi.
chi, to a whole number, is 10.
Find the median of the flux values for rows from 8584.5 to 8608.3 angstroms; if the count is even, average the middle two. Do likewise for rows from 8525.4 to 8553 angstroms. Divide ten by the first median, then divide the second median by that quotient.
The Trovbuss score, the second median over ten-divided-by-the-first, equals 3992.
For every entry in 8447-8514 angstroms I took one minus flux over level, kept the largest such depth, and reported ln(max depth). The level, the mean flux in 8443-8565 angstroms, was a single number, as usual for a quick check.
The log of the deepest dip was -3.4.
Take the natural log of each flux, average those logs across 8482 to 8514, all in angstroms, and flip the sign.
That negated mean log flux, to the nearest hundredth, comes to -5.33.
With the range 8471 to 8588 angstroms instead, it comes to -5.32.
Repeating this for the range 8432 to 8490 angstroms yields -5.31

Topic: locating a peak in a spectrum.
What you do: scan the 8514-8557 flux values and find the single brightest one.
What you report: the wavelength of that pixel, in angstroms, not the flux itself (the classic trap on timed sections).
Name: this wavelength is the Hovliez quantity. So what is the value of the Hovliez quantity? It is 8554.93 angstroms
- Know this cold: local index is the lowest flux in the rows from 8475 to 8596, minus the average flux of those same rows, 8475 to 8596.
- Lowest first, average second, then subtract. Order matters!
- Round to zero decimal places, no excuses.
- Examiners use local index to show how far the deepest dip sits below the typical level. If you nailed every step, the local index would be -22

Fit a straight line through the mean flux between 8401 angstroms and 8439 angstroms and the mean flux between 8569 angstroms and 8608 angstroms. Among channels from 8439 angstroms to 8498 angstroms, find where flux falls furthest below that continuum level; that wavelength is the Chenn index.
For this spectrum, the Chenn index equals 8441.44 angstroms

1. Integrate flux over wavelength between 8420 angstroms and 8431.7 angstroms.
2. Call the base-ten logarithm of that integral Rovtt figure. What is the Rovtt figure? 3.40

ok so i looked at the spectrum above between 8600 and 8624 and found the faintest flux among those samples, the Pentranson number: 187.1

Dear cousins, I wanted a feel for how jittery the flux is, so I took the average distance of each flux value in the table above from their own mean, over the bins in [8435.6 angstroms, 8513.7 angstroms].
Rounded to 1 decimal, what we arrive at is 7.3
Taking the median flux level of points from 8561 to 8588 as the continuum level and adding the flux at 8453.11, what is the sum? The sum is 416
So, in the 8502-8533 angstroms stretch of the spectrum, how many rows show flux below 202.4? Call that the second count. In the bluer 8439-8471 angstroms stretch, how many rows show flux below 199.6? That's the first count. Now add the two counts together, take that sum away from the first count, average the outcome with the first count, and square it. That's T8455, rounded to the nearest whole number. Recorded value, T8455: 0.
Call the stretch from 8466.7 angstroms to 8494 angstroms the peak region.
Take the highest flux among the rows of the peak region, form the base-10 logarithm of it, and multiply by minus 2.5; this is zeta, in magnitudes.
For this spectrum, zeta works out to -5.849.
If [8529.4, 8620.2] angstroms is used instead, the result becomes -5.879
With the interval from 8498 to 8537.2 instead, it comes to -5.841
